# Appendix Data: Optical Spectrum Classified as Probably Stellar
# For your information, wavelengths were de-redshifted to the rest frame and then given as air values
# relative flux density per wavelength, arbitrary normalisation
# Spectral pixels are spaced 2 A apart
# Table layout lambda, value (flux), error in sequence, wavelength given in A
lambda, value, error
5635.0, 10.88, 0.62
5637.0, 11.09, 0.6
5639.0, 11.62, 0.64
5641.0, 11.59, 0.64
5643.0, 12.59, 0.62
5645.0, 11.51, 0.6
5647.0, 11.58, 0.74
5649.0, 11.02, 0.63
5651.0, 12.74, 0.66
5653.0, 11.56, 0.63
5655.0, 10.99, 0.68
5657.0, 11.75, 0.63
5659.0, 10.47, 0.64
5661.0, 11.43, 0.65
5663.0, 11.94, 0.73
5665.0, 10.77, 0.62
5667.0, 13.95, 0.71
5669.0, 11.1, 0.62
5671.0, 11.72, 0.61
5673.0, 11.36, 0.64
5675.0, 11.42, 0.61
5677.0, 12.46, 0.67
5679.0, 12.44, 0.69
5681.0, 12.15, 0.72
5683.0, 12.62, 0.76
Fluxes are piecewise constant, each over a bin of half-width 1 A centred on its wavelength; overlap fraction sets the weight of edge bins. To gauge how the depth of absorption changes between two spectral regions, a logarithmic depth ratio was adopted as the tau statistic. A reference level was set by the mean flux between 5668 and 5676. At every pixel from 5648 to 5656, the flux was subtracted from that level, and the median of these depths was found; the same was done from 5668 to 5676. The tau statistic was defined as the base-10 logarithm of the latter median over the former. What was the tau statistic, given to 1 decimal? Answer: -1.0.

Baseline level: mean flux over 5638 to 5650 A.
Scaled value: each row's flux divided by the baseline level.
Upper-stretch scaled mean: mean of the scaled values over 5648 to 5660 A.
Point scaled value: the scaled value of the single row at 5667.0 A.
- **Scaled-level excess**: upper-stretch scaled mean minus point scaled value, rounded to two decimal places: -0.22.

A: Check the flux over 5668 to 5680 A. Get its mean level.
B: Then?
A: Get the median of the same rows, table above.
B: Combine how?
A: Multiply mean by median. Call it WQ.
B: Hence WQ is 135.9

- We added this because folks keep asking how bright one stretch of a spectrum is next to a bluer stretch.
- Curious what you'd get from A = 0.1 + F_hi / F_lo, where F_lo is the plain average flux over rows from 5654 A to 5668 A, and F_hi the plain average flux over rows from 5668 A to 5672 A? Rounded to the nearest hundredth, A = 1.08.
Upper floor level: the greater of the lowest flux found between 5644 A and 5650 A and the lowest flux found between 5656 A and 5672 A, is 11.0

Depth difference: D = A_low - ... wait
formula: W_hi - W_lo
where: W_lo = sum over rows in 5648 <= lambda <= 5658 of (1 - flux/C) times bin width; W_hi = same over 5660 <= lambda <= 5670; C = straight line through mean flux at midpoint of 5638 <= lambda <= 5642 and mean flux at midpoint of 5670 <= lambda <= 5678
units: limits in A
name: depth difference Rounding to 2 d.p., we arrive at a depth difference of -0.15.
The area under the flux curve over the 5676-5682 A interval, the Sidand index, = 74.1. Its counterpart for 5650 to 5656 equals 70.6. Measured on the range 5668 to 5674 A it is 68.4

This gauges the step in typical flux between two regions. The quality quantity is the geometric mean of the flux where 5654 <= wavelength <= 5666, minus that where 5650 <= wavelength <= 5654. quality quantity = -0.92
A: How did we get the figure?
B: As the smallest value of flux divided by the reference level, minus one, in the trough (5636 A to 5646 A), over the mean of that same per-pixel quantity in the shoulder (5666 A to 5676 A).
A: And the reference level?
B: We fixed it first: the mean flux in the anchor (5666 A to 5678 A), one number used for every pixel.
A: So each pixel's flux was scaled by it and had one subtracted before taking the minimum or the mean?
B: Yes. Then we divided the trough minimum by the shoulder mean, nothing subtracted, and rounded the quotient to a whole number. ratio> 10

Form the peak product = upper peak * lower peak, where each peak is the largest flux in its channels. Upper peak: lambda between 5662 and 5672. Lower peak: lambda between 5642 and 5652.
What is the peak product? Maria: 178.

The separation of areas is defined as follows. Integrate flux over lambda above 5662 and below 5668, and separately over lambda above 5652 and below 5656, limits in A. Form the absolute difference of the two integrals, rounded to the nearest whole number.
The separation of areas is 28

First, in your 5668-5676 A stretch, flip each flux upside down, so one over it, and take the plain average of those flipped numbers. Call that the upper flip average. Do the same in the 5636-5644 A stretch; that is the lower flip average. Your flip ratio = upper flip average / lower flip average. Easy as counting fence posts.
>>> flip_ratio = 1.03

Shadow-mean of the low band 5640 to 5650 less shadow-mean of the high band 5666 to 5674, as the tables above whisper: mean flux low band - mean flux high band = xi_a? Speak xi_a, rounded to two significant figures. -0.37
